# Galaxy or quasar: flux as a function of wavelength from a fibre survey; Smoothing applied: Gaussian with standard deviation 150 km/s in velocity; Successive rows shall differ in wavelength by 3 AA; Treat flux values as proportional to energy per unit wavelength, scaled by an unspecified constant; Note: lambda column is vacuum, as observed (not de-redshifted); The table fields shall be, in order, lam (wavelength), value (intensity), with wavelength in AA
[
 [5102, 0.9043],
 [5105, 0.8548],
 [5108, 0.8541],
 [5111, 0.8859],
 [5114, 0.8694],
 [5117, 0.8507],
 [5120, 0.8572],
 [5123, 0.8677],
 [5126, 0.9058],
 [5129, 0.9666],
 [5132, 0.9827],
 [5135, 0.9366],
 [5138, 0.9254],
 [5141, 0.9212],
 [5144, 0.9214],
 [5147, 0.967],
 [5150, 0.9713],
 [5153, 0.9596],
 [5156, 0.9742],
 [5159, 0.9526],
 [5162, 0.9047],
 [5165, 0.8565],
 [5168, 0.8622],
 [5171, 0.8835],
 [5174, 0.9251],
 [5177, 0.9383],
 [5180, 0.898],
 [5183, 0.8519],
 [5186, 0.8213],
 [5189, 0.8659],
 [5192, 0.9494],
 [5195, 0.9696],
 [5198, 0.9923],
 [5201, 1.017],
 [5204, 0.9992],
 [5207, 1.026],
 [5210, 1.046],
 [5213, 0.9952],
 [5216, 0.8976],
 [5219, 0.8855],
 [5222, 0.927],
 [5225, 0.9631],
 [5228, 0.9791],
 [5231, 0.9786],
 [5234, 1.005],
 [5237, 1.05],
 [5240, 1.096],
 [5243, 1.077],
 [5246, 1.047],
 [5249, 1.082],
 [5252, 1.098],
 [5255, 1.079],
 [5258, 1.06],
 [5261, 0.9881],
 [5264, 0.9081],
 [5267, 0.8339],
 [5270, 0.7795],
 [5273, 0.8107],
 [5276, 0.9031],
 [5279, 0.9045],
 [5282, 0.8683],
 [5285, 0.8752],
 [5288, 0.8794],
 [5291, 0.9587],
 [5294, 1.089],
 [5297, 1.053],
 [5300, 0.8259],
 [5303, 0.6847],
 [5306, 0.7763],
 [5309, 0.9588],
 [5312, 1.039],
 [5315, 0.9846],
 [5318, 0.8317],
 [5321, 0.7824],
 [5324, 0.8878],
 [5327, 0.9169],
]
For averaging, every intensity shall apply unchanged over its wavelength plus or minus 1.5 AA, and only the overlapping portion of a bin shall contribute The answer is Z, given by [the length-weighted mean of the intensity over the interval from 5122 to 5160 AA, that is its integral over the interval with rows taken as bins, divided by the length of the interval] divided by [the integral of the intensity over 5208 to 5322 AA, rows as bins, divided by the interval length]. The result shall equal 0.99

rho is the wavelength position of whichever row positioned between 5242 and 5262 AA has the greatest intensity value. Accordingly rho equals 5252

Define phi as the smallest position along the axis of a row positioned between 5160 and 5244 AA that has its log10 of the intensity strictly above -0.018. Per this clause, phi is 5195 AA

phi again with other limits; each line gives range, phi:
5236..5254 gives 5237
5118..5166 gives 5129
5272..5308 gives 5294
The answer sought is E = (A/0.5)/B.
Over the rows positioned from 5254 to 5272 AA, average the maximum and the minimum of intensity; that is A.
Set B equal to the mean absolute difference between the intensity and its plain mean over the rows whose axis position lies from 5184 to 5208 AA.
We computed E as 33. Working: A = 0.93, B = 0.06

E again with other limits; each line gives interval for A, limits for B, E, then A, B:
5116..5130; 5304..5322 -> 18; 0.91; 0.10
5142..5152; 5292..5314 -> 14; 0.95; 0.13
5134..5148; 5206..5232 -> 44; 0.94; 0.04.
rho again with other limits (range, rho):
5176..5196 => 5195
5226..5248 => 5240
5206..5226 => 5210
